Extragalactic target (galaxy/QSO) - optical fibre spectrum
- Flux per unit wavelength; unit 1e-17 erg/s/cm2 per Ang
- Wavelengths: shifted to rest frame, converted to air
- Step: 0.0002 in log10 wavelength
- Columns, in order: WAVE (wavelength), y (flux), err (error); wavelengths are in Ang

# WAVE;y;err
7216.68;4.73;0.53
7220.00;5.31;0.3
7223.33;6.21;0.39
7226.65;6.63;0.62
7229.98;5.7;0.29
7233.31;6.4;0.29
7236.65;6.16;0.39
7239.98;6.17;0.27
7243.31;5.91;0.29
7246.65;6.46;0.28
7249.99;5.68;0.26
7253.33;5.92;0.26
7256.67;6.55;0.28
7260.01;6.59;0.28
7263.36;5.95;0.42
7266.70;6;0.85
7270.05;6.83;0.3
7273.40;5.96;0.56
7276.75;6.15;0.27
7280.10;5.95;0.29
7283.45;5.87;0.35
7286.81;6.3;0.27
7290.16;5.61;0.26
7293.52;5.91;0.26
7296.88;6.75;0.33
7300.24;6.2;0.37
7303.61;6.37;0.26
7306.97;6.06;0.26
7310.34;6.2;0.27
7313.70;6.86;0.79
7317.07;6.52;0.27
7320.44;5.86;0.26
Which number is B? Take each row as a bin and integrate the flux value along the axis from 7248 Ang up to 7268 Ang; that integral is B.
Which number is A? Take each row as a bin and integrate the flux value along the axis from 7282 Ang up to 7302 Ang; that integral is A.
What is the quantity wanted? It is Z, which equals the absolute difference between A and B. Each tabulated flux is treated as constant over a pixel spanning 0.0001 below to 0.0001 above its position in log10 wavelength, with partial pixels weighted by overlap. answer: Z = 0.3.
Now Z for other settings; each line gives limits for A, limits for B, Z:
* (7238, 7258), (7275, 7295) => 2.8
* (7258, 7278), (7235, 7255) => 4.1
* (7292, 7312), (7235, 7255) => 4.0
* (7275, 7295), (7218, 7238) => 1.5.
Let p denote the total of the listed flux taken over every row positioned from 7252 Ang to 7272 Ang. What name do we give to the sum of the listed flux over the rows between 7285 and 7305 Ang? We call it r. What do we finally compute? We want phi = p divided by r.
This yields 1.02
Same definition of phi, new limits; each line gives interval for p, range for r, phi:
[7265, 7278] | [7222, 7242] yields 0.67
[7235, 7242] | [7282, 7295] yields 0.52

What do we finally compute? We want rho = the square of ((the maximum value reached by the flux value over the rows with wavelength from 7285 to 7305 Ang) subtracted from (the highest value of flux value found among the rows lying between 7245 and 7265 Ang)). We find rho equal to 0.03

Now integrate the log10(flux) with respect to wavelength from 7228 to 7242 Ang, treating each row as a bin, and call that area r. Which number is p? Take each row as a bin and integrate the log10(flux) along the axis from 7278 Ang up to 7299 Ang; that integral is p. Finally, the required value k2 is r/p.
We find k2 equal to 0.7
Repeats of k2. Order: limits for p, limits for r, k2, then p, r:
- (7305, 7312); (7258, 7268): 1.4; 5.5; 8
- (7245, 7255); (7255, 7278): 2.4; 7.8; 18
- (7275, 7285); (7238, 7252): 1.4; 7.8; 11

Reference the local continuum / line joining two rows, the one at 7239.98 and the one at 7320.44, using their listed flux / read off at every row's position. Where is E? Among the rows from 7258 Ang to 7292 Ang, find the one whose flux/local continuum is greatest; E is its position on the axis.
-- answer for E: 7270.05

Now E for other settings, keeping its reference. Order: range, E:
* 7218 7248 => 7226.65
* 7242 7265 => 7260.01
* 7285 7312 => 7296.88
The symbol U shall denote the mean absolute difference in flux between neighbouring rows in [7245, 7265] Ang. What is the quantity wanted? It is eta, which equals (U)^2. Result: 0.217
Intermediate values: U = 0.47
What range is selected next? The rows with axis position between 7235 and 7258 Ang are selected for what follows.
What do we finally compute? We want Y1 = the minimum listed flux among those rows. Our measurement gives 5.68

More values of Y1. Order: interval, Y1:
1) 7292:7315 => 5.91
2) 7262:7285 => 5.87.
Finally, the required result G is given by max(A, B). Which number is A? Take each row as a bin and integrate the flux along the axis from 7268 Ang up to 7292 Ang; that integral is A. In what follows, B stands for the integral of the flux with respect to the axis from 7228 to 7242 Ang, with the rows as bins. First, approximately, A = 146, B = 86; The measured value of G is 146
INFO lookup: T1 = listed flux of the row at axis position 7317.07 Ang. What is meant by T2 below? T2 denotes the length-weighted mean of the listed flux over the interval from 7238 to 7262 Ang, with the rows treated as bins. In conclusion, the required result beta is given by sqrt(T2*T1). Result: 6.35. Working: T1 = 6.52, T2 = 6.18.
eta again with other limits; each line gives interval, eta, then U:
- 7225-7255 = 0.215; 0.46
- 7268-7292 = 0.168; 0.41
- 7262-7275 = 0.340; 0.58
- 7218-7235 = 0.544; 0.74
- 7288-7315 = 0.180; 0.42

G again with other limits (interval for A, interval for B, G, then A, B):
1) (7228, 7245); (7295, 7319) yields 154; 103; 154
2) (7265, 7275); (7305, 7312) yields 63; 63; 43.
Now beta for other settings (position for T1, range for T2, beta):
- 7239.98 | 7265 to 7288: 6.16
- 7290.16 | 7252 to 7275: 5.93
